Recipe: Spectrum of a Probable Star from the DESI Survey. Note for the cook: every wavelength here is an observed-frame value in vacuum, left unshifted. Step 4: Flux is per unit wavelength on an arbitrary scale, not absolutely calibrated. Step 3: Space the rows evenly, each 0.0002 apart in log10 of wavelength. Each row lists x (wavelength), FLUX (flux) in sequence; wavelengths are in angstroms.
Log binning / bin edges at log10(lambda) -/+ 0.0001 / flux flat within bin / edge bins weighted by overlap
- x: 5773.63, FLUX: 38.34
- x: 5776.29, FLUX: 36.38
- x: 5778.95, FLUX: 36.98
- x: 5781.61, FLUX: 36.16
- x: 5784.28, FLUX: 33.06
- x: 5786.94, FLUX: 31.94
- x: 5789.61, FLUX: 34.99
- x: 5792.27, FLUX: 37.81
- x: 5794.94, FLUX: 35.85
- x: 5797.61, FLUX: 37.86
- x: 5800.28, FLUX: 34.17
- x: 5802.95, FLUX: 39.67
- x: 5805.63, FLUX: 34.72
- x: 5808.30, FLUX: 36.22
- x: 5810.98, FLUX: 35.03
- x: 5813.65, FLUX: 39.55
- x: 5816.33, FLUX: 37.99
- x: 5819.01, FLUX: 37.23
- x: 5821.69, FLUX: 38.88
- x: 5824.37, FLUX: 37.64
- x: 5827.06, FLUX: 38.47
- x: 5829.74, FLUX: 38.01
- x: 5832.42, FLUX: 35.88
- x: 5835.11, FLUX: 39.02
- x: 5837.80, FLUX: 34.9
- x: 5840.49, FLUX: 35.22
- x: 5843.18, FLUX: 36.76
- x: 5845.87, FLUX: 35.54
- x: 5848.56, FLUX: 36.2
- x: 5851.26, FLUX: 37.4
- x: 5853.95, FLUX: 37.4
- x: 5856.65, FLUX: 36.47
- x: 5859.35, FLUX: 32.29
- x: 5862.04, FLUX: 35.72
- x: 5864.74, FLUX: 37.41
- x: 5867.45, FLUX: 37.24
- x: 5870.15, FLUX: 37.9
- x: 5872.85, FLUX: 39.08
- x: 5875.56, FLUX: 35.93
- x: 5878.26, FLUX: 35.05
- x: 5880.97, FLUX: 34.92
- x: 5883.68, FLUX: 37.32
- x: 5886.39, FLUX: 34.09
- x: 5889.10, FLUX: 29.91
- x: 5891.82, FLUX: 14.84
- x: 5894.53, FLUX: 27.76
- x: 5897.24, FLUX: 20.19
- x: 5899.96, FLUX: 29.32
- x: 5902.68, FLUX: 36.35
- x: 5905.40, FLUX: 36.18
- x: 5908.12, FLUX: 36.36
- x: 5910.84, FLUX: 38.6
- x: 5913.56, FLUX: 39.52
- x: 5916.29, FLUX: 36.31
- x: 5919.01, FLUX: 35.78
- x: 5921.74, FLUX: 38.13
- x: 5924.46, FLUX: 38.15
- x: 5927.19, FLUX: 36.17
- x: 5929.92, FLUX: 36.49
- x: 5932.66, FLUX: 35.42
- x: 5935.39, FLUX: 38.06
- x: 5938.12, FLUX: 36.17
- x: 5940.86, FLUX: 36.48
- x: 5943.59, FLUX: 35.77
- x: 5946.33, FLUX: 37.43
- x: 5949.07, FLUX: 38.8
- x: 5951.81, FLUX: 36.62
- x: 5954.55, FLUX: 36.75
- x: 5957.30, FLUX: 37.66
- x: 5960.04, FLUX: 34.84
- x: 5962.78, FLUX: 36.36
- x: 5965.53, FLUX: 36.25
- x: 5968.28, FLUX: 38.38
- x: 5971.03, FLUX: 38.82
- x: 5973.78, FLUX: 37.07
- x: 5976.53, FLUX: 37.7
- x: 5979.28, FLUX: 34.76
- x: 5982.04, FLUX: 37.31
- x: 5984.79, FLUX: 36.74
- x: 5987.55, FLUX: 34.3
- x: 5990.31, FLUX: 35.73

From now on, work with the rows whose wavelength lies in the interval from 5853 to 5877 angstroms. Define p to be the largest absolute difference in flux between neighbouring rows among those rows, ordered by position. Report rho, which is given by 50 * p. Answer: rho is 209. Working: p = 4.2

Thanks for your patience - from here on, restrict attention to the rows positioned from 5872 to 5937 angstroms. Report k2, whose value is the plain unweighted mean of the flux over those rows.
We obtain 34.16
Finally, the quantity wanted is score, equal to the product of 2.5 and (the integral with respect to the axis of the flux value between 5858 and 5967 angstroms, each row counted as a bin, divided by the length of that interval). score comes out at 87.7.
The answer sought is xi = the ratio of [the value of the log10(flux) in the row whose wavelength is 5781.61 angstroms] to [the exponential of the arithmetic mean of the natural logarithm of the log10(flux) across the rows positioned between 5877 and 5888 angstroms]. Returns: 1.007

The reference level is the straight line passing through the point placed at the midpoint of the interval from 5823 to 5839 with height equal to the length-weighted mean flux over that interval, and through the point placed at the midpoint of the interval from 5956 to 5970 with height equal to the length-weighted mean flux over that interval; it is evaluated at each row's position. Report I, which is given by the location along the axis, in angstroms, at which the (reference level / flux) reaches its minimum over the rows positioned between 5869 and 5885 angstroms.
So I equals 5872.85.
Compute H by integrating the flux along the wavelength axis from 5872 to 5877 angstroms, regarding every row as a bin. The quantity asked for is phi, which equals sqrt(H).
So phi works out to 13.7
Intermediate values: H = 187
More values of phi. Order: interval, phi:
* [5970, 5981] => 20.2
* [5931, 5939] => 17.1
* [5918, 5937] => 26.5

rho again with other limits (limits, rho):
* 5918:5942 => 132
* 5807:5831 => 226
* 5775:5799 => 155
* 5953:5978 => 141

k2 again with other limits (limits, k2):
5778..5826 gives 36.43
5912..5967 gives 36.86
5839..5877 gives 36.47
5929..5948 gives 36.55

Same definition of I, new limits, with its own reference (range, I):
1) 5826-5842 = 5835.11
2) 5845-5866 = 5864.74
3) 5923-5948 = 5924.46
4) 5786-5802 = 5797.61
